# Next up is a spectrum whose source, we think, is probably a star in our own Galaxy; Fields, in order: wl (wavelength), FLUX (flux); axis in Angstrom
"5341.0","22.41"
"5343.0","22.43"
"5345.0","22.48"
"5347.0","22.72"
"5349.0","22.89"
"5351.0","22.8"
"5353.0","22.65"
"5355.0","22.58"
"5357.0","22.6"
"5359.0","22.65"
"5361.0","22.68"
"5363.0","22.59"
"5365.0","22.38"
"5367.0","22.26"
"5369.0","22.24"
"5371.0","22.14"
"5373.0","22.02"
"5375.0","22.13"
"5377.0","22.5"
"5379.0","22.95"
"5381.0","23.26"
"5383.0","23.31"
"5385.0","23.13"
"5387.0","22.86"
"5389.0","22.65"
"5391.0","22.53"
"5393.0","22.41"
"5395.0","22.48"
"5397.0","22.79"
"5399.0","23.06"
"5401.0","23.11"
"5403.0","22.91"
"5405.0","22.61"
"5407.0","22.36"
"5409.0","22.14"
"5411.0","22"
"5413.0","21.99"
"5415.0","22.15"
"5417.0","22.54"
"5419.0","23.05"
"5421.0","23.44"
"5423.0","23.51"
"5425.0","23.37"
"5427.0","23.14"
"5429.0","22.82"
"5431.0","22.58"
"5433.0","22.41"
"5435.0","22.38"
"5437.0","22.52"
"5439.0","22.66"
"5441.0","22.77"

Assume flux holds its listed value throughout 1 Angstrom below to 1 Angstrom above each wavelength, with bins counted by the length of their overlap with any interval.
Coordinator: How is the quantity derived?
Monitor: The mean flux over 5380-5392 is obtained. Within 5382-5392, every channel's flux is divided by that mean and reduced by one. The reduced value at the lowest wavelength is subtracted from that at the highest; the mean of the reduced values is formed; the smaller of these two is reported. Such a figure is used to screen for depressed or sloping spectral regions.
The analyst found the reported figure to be -0.034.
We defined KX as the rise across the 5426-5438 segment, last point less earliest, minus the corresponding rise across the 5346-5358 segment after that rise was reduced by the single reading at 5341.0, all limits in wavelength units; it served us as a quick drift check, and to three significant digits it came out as 21.9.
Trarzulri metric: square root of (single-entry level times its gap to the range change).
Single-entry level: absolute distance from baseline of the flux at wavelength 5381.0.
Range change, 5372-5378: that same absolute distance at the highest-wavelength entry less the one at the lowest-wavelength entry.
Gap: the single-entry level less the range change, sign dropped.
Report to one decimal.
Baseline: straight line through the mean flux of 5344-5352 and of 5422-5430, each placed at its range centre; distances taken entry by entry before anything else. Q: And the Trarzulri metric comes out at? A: 0.5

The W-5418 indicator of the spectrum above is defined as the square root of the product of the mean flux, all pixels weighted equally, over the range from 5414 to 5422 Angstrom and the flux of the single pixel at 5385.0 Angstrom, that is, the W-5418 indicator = 22.96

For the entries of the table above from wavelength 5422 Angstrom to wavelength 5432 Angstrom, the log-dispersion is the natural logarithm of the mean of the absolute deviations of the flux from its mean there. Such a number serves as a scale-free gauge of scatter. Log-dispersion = -1.2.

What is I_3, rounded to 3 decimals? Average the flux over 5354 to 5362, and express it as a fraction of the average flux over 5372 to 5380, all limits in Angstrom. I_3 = 1.010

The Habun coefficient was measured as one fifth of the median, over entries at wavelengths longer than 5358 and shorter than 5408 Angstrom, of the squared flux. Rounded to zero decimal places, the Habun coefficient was 102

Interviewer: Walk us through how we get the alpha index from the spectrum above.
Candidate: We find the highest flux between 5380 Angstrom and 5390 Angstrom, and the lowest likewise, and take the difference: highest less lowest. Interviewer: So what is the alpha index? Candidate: 0.66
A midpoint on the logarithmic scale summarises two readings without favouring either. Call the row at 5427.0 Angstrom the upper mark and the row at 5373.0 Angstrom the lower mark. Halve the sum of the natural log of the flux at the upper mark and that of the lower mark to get 3.12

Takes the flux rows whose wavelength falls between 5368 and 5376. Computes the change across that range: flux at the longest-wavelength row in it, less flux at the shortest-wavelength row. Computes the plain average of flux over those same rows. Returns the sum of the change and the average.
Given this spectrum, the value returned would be 22.0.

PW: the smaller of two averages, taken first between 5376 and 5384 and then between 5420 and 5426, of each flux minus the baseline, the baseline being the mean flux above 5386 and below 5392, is 0.3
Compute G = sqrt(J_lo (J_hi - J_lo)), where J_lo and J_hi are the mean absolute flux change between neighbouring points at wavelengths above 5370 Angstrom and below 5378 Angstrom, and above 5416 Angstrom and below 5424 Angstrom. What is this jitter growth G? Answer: 0.16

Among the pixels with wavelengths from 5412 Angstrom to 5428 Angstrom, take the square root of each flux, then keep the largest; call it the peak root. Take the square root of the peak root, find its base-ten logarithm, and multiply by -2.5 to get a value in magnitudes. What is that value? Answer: -0.857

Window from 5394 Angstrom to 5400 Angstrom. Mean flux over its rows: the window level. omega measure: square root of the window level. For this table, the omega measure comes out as 4.77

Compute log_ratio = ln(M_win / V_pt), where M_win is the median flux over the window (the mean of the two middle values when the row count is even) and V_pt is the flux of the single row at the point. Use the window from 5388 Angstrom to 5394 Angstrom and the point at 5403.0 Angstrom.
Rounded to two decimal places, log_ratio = -0.02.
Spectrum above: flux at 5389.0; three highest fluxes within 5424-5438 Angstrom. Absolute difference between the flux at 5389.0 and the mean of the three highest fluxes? 0.46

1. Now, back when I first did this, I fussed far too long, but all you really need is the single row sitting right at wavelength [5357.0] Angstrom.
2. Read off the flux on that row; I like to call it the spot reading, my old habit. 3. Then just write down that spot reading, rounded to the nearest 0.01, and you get 22.60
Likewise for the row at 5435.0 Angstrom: 22.38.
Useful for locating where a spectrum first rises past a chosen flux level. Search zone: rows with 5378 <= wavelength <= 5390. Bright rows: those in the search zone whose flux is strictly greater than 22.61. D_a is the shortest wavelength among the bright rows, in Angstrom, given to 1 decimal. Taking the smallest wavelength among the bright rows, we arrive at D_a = 5379.0 Angstrom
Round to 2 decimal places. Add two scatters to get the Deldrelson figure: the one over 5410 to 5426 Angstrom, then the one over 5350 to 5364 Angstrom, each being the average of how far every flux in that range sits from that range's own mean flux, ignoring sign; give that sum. 0.64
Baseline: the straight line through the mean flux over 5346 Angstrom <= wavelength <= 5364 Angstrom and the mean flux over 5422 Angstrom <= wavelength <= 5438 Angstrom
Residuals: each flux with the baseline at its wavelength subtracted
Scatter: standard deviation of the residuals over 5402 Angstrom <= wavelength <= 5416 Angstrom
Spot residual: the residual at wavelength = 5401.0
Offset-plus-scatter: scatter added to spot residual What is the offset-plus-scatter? 0.7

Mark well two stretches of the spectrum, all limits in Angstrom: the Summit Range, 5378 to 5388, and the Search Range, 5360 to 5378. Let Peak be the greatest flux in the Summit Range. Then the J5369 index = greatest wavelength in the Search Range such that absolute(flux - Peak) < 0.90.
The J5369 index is 5377.0 Angstrom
